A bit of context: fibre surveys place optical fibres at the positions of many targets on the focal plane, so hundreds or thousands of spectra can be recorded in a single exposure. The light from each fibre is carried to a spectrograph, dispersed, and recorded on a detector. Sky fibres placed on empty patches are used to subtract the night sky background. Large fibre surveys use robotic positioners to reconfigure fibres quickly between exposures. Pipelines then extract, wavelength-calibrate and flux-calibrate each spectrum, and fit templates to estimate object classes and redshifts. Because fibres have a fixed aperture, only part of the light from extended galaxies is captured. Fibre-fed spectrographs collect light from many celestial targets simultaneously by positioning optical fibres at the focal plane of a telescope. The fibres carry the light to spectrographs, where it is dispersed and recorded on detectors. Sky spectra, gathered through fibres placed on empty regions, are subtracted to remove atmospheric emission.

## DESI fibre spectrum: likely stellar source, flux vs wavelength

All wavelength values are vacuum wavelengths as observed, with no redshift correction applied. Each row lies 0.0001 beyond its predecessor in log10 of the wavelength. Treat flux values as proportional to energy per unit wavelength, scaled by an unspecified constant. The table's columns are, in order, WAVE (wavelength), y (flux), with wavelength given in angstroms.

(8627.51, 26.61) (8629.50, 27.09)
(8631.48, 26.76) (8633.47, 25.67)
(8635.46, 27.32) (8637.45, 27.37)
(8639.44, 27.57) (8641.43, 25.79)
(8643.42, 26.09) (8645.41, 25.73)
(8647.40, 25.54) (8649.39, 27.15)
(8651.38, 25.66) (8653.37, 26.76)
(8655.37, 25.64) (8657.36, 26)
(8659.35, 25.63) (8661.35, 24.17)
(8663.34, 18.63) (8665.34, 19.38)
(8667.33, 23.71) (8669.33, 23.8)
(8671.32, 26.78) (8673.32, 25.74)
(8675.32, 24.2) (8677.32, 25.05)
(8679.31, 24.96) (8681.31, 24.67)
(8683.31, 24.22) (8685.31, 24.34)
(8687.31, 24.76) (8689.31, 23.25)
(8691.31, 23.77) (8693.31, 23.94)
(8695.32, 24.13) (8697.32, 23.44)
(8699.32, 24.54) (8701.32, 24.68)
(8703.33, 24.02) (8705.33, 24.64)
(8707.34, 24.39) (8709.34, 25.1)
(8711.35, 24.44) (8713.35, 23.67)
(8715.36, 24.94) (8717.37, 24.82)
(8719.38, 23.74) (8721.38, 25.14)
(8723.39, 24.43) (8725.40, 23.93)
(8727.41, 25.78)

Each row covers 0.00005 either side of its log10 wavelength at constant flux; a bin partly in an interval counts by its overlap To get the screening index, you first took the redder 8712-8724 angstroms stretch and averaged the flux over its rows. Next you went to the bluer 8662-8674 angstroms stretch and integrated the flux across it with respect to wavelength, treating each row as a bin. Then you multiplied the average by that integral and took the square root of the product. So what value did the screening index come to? 82.1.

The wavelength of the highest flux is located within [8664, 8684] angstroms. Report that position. 8671.32 angstroms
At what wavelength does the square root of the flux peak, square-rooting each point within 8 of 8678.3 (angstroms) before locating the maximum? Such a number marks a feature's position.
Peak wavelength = 8671.32 angstroms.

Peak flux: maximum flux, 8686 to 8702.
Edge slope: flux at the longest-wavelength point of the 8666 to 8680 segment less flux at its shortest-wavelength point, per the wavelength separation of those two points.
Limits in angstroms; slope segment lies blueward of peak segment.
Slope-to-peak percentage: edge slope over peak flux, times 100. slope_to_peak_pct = 0.42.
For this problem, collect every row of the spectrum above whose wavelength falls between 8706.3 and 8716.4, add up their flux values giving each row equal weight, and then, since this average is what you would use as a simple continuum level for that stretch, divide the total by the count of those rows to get 24.5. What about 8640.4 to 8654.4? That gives 26.1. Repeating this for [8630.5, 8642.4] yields 26.7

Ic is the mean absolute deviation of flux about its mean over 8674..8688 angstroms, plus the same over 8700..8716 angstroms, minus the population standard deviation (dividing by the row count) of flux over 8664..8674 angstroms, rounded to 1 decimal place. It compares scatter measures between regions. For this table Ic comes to -1.9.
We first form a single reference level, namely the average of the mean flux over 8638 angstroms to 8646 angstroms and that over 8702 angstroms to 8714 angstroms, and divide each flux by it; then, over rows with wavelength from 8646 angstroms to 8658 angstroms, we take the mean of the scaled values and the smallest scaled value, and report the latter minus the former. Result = -0.023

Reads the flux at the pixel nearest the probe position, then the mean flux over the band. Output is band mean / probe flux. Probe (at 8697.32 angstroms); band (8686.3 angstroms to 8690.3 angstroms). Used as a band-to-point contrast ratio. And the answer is 1.02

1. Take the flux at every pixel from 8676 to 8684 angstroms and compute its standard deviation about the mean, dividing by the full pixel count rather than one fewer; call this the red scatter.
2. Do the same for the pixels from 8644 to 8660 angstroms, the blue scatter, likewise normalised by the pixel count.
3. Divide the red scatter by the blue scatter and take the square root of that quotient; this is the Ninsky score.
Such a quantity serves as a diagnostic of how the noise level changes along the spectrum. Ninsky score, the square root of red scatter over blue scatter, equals 0.76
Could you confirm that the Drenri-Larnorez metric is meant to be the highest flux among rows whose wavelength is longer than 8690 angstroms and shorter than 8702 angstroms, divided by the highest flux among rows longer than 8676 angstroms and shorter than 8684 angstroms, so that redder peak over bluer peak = 0.99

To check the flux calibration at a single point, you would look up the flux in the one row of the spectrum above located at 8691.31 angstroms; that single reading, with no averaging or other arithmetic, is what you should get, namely 23.77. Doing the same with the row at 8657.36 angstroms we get 26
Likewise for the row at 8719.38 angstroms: 23.74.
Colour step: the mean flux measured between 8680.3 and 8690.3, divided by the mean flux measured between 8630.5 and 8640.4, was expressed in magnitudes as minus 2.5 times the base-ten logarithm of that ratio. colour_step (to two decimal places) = 0.11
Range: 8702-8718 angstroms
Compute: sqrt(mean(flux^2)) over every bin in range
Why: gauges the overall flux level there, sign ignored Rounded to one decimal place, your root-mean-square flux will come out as 24.5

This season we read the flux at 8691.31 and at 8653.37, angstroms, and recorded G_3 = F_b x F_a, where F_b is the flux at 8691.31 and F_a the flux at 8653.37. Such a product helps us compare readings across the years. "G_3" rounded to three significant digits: 636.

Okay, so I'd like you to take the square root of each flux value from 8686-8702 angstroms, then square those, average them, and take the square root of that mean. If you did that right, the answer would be 4.91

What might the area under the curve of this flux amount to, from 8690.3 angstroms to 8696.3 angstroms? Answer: 144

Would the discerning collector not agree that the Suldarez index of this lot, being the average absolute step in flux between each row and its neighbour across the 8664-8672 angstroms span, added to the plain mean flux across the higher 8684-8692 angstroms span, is 26.5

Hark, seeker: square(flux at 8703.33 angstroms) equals 577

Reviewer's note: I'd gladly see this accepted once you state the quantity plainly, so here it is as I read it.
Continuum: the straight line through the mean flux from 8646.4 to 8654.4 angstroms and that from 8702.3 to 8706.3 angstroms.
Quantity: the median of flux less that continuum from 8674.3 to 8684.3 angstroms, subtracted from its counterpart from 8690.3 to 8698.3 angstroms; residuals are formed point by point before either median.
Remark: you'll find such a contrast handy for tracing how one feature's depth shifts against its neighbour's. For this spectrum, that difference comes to -0.42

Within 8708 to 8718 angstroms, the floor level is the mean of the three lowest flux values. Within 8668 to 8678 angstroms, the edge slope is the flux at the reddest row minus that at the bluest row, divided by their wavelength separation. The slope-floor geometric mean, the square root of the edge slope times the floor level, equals 1.95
